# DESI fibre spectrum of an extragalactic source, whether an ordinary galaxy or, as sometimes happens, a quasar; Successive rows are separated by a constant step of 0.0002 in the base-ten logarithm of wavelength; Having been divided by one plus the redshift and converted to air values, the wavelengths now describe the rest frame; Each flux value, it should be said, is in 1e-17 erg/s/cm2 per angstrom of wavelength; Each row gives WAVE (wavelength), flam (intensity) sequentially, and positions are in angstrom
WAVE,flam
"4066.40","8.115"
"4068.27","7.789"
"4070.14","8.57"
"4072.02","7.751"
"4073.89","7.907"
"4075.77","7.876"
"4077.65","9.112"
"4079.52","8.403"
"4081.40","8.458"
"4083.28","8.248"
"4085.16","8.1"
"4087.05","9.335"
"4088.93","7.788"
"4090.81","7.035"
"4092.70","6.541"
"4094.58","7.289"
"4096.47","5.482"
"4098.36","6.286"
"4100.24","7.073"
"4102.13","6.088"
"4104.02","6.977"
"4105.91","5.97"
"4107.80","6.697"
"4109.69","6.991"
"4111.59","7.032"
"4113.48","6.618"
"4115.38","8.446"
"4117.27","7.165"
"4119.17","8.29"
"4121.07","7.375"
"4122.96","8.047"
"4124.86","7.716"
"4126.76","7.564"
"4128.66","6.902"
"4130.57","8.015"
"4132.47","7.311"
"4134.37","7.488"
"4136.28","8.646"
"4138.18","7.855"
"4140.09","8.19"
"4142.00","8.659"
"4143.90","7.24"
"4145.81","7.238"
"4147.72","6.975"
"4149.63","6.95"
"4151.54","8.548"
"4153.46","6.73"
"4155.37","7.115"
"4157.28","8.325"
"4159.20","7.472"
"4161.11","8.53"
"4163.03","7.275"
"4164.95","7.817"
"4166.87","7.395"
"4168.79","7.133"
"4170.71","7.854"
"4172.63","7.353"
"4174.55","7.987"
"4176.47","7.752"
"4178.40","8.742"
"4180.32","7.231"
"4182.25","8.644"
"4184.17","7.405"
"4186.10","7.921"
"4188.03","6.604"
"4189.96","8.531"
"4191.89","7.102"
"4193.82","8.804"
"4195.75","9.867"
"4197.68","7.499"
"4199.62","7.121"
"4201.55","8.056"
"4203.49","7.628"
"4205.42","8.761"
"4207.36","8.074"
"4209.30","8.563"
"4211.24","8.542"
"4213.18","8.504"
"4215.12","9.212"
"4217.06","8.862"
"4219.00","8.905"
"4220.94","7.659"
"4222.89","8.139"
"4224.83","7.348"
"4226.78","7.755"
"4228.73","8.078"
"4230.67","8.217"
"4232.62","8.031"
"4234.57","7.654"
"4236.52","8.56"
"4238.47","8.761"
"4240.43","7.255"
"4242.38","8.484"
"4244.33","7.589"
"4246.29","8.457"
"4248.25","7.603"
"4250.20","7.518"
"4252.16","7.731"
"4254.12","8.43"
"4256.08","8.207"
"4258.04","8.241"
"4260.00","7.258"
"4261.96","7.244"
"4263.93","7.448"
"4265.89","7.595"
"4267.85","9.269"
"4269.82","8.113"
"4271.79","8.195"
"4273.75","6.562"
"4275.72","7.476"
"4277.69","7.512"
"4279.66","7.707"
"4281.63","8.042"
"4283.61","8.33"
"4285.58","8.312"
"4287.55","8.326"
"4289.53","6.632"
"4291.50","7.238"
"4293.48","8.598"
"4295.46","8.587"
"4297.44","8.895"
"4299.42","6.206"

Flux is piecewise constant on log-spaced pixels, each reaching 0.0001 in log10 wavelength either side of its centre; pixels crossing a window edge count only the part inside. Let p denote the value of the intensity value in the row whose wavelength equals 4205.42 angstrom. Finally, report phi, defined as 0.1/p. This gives 0.0114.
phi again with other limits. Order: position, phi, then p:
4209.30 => 0.0117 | 8.563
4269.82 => 0.0123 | 8.113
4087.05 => 0.0107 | 9.335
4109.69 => 0.0143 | 6.991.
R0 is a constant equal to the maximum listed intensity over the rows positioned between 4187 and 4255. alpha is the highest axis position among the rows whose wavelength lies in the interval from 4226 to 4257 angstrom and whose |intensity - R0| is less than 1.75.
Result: 4256.08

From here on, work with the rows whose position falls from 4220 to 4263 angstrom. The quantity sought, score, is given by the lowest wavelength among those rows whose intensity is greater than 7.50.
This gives 4220.94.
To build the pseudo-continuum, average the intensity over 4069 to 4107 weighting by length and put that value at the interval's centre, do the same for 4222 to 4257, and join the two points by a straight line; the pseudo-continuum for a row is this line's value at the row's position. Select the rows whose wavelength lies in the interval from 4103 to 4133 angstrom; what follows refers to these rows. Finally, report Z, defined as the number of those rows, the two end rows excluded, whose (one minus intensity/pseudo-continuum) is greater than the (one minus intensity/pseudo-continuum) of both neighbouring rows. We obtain 5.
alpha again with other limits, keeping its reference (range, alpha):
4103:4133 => 4119.17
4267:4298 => 4297.44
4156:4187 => 4182.25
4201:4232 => 4230.67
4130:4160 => 4157.28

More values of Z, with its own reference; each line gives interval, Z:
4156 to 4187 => 7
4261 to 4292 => 4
